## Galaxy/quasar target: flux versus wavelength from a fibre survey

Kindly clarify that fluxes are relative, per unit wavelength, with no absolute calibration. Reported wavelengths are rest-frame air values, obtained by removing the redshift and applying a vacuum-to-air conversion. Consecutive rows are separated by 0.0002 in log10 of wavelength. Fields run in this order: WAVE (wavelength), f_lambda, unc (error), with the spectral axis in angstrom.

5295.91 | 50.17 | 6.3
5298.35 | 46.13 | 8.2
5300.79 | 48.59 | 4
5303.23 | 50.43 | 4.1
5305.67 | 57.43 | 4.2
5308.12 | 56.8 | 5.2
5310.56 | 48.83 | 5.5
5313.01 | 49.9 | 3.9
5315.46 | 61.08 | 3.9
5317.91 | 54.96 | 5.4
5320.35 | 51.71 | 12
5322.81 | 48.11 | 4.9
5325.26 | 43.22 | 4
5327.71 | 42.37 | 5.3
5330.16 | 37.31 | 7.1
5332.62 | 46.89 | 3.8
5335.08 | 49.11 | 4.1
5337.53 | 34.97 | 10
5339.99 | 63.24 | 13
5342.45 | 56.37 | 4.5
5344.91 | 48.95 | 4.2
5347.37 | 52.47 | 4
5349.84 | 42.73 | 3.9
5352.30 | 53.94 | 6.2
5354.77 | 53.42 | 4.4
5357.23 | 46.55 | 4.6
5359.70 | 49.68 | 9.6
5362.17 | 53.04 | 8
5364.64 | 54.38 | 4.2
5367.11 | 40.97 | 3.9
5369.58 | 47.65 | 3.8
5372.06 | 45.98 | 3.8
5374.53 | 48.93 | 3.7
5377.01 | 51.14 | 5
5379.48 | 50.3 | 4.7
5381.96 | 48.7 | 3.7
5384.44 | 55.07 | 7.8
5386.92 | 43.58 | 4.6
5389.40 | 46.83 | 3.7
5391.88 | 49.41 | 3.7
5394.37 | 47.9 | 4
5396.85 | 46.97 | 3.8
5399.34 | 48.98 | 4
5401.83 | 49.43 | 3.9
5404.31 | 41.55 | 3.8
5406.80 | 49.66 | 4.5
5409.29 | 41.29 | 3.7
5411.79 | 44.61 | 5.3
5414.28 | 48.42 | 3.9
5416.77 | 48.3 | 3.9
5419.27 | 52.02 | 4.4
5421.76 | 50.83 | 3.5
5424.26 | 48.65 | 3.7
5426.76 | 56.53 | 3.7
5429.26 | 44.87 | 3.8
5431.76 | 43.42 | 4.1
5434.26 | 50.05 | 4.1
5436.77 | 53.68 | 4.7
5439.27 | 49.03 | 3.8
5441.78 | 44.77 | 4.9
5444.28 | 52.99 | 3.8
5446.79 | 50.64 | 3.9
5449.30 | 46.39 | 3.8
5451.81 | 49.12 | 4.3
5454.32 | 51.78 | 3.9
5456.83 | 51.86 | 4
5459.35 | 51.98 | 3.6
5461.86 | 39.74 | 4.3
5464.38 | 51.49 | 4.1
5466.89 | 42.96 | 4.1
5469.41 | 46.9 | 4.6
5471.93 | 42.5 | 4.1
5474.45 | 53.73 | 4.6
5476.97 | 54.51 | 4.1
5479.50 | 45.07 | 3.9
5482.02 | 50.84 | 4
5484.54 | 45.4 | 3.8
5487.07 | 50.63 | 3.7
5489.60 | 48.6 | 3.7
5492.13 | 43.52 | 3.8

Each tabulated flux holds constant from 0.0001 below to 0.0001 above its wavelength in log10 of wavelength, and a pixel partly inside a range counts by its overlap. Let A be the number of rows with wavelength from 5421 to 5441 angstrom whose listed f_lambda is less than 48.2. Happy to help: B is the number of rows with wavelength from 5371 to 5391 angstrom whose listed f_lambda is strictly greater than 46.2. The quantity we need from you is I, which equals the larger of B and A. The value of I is 6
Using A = 2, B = 6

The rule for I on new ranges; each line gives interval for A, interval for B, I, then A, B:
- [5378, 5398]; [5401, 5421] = 5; 4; 5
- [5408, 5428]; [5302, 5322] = 8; 2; 8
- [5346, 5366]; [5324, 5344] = 4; 2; 4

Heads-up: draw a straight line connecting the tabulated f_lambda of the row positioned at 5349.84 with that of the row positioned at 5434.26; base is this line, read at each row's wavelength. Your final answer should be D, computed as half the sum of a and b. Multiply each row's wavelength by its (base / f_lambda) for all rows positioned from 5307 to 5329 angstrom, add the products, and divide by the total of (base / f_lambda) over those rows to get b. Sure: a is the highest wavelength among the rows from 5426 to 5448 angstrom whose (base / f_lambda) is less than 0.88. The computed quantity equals 5372.6 angstrom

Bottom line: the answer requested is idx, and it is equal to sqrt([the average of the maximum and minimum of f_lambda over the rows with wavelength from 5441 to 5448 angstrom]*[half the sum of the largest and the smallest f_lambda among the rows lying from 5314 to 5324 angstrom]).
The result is 51.7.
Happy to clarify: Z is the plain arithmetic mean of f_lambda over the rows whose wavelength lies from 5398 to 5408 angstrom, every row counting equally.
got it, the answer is 47.4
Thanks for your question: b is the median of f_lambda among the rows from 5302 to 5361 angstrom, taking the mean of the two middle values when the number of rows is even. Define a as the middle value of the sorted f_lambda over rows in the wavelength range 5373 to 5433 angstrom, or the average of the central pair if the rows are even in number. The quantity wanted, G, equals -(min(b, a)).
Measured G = -48.7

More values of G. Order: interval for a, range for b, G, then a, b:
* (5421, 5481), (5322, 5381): -48.9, 49.6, 48.9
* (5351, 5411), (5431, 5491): -49.0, 49.0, 49.6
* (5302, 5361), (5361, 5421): -48.6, 49.8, 48.6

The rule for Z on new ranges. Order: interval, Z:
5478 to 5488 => 48.0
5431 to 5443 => 48.2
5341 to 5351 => 50.1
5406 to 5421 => 47.4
